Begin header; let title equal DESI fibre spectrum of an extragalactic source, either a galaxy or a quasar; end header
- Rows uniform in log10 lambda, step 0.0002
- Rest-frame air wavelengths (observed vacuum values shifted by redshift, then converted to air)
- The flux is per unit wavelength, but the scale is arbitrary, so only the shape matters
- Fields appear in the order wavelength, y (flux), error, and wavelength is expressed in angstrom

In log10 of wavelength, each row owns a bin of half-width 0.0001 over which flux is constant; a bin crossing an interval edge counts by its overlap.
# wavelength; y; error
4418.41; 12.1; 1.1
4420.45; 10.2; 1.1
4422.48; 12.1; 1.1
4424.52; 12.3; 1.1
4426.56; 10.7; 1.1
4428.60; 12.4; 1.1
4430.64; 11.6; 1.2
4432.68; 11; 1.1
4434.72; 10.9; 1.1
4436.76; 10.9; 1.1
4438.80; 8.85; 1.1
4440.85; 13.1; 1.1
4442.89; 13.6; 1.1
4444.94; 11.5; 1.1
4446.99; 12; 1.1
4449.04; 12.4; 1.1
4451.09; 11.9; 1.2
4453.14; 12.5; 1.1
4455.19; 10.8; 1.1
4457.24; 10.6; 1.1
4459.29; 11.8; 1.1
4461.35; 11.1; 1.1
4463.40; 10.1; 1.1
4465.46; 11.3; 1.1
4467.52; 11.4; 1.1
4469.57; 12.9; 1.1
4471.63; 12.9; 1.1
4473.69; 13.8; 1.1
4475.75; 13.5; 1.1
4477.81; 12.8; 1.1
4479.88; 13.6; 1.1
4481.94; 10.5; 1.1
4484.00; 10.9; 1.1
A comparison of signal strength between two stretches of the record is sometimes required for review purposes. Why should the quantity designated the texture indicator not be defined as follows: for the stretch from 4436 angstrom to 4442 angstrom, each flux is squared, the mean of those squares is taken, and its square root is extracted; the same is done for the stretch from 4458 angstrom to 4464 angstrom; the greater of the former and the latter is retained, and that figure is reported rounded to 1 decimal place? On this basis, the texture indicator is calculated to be 11.1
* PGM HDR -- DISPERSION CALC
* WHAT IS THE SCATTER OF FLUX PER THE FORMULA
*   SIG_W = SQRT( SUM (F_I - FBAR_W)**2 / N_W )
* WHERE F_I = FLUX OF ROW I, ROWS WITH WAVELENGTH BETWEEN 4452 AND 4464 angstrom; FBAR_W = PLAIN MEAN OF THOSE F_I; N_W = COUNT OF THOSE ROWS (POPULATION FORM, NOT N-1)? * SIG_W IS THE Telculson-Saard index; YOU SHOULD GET 0.79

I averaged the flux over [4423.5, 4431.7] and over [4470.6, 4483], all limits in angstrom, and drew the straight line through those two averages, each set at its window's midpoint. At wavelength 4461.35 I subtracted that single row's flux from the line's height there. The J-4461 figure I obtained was 1.4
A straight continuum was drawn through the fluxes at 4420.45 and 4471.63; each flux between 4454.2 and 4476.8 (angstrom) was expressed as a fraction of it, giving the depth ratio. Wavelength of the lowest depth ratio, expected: 4463.40 angstrom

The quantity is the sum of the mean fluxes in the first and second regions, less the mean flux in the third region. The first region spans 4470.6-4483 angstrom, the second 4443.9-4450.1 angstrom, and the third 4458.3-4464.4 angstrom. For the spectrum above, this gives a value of 13.8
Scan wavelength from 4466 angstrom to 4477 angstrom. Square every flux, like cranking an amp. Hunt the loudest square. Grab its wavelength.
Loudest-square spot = 4473.69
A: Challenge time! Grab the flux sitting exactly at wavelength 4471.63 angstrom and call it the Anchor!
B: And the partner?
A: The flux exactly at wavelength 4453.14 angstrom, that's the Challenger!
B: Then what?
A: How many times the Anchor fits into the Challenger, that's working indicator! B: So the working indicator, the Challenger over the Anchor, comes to 0.97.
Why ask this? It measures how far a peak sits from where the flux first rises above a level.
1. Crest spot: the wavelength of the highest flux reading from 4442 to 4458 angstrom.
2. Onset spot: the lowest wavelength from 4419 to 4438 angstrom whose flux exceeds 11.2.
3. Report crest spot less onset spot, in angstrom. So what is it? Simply 20.4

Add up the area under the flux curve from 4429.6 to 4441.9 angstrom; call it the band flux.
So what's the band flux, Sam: 136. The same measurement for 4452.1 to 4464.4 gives 137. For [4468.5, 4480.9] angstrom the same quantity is 164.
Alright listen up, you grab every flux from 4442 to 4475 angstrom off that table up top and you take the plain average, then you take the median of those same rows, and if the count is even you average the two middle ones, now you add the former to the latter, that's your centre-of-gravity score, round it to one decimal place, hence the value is 23.8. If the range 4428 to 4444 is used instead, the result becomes 22.8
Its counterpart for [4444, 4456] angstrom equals 23.8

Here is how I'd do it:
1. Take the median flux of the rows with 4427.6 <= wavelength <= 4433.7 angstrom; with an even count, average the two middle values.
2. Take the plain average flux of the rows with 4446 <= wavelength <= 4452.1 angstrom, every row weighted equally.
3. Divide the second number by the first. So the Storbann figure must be 1.04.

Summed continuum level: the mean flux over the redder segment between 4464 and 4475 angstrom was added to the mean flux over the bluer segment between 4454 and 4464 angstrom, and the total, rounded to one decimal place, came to 23.3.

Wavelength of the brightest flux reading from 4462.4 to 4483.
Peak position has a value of 4473.69 angstrom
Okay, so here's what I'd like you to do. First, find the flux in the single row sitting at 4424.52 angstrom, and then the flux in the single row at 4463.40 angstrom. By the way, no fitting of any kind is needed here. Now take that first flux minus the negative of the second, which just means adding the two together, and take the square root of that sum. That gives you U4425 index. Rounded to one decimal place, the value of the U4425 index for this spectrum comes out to 4.7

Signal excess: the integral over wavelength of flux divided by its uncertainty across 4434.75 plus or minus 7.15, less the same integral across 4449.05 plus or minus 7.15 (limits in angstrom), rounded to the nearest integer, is -11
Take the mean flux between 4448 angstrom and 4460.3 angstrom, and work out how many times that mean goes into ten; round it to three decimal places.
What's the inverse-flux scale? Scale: 0.857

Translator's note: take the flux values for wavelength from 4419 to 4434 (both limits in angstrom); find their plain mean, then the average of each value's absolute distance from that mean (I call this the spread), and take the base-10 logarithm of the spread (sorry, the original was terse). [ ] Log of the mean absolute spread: -0.14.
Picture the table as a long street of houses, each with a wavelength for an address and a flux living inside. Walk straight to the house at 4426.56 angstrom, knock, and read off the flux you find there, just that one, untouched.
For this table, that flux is 10.7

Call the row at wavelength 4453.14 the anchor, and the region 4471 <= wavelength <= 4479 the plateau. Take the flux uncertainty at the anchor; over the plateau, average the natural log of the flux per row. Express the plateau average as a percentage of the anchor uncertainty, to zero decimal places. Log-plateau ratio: 235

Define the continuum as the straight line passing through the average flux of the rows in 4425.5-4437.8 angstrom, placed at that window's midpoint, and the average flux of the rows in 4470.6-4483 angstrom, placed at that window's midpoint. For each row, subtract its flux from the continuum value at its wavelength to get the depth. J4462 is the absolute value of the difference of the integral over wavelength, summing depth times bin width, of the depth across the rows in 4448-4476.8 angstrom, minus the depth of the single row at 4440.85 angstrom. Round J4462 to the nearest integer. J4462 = 13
